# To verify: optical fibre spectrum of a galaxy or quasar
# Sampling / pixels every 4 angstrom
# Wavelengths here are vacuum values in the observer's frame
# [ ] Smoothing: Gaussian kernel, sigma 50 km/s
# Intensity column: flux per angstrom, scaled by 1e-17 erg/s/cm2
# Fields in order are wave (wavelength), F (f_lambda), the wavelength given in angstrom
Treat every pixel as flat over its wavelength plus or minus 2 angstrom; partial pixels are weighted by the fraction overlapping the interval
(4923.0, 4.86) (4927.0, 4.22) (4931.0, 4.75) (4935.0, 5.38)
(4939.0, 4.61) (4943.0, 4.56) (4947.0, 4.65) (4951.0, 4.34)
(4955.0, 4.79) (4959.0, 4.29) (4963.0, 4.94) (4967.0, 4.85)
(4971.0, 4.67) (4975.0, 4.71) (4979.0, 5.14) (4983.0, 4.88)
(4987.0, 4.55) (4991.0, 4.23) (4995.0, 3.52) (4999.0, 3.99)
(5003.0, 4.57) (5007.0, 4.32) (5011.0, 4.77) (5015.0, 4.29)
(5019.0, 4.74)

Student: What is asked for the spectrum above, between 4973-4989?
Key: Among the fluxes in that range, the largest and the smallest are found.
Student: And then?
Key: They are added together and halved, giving 4.8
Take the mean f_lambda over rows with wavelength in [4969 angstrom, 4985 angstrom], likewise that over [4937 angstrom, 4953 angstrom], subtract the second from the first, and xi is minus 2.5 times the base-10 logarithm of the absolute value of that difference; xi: 1.3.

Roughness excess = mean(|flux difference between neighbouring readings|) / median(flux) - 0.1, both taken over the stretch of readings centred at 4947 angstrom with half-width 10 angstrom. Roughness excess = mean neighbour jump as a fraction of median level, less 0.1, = -0.051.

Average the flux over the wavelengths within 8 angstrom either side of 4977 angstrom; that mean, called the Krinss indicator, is 4.85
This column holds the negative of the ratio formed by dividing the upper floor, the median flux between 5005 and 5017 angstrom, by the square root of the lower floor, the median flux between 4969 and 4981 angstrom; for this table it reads -1.99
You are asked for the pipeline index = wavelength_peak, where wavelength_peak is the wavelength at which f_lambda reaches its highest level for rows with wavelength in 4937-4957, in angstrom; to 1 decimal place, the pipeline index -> 4955.0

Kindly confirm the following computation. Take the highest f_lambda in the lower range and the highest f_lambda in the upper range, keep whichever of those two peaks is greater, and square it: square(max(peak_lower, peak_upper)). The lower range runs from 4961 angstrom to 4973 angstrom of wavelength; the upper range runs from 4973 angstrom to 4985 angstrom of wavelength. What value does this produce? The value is 26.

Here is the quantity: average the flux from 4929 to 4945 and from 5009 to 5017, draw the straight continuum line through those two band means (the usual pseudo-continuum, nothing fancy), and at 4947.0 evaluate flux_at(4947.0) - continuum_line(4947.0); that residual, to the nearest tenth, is -0.1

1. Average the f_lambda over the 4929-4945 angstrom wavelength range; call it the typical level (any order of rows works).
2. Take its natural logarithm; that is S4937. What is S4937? 1.57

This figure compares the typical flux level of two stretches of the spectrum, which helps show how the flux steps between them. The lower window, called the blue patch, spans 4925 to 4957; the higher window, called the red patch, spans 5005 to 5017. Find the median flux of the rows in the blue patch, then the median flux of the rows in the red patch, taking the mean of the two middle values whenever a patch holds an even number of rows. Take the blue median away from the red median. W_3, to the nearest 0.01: -0.31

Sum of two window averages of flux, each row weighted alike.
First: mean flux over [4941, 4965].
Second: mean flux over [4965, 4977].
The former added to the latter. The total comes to 9.3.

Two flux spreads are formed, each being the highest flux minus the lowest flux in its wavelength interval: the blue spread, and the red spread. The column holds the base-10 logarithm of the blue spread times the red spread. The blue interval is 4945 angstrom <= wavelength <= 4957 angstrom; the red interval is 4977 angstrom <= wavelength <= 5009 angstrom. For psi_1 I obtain -0.14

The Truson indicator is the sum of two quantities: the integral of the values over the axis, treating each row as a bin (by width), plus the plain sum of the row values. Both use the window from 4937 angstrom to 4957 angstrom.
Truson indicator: 115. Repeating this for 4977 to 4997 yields 112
